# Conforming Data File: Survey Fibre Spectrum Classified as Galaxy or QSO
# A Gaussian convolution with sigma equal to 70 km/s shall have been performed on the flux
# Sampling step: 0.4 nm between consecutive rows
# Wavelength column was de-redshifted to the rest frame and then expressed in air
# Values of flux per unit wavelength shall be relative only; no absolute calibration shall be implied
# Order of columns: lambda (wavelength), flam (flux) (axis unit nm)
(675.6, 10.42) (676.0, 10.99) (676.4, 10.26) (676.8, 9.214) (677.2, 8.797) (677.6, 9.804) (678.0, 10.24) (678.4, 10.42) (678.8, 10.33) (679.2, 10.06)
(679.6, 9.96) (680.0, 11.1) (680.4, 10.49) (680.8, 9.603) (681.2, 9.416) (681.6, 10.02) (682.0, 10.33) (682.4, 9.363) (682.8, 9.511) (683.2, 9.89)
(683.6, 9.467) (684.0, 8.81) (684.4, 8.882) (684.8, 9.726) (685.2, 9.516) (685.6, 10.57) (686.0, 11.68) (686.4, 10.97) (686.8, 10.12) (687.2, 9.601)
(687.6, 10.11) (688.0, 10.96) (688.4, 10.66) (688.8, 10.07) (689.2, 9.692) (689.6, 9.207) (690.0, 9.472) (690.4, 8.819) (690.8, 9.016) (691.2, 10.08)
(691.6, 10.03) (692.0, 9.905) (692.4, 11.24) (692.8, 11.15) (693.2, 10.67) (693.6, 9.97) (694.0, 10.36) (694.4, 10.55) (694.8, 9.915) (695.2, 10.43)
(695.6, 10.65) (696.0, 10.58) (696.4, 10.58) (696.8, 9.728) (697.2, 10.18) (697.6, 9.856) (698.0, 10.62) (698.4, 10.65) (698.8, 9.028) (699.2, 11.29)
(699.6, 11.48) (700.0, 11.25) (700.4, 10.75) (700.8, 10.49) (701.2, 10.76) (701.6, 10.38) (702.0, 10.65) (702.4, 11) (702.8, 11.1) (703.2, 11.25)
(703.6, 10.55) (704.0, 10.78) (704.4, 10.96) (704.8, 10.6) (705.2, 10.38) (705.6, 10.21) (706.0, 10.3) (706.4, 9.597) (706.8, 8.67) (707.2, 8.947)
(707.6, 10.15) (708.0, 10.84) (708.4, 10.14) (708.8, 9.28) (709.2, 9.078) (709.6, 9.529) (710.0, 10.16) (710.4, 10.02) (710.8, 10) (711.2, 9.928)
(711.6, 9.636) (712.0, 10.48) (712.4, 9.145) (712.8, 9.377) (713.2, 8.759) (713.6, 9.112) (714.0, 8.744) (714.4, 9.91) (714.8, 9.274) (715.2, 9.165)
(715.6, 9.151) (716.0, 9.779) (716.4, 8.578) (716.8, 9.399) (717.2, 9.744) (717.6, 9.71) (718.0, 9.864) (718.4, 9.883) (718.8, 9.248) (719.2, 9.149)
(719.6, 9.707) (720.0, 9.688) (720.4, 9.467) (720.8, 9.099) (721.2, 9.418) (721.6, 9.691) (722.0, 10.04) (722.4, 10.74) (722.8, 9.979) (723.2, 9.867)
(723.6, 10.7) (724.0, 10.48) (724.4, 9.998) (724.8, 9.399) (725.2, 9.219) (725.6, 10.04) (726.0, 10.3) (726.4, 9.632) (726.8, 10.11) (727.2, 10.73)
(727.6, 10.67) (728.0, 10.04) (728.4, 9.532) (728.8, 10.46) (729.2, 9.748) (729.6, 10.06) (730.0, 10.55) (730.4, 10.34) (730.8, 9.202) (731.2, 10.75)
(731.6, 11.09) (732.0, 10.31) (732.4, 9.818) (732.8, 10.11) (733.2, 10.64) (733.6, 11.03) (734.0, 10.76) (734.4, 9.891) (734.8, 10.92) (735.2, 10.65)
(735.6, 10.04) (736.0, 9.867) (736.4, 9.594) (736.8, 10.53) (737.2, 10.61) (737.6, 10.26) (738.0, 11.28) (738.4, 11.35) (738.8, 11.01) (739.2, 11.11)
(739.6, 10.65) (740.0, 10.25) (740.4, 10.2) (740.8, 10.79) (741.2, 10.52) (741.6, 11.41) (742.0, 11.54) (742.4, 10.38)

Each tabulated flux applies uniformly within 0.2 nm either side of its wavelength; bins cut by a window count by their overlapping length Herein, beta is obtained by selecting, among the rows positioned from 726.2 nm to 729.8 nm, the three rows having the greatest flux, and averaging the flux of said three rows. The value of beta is 10.6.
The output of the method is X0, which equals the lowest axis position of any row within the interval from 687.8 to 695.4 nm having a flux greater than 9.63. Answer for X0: 688.0 nm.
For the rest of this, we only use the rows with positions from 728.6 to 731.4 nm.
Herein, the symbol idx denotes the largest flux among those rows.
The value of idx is 10.75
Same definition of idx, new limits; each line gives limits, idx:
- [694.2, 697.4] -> 10.65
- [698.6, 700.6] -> 11.48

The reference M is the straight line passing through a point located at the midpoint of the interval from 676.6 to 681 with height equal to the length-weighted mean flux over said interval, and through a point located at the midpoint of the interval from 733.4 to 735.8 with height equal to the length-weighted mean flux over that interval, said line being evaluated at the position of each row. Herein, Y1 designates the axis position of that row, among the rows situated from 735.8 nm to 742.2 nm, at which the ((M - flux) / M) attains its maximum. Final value 736.4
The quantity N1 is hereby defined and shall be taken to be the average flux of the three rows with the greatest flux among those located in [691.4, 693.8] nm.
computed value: 11.0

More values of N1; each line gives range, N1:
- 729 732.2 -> 10.8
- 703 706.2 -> 11.0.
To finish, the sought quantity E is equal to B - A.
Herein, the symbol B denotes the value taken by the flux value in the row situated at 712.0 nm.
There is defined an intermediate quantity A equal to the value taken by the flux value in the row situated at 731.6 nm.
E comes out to -0.6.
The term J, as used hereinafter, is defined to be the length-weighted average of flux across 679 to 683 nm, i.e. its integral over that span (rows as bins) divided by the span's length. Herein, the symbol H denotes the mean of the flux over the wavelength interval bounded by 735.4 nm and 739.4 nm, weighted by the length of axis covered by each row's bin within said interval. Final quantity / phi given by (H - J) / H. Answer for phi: 0.05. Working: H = 10.6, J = 10.0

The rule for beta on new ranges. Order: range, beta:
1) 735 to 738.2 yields 10.8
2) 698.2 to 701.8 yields 11.3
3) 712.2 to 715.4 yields 9.5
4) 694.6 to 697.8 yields 10.6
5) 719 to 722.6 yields 10.2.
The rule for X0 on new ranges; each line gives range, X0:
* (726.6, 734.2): 726.8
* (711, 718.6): 711.2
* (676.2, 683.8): 676.4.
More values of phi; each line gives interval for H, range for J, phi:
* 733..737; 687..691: 0.06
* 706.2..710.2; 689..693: -0.02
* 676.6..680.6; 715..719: 0.06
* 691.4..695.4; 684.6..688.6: 0.00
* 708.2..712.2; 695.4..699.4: -0.05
